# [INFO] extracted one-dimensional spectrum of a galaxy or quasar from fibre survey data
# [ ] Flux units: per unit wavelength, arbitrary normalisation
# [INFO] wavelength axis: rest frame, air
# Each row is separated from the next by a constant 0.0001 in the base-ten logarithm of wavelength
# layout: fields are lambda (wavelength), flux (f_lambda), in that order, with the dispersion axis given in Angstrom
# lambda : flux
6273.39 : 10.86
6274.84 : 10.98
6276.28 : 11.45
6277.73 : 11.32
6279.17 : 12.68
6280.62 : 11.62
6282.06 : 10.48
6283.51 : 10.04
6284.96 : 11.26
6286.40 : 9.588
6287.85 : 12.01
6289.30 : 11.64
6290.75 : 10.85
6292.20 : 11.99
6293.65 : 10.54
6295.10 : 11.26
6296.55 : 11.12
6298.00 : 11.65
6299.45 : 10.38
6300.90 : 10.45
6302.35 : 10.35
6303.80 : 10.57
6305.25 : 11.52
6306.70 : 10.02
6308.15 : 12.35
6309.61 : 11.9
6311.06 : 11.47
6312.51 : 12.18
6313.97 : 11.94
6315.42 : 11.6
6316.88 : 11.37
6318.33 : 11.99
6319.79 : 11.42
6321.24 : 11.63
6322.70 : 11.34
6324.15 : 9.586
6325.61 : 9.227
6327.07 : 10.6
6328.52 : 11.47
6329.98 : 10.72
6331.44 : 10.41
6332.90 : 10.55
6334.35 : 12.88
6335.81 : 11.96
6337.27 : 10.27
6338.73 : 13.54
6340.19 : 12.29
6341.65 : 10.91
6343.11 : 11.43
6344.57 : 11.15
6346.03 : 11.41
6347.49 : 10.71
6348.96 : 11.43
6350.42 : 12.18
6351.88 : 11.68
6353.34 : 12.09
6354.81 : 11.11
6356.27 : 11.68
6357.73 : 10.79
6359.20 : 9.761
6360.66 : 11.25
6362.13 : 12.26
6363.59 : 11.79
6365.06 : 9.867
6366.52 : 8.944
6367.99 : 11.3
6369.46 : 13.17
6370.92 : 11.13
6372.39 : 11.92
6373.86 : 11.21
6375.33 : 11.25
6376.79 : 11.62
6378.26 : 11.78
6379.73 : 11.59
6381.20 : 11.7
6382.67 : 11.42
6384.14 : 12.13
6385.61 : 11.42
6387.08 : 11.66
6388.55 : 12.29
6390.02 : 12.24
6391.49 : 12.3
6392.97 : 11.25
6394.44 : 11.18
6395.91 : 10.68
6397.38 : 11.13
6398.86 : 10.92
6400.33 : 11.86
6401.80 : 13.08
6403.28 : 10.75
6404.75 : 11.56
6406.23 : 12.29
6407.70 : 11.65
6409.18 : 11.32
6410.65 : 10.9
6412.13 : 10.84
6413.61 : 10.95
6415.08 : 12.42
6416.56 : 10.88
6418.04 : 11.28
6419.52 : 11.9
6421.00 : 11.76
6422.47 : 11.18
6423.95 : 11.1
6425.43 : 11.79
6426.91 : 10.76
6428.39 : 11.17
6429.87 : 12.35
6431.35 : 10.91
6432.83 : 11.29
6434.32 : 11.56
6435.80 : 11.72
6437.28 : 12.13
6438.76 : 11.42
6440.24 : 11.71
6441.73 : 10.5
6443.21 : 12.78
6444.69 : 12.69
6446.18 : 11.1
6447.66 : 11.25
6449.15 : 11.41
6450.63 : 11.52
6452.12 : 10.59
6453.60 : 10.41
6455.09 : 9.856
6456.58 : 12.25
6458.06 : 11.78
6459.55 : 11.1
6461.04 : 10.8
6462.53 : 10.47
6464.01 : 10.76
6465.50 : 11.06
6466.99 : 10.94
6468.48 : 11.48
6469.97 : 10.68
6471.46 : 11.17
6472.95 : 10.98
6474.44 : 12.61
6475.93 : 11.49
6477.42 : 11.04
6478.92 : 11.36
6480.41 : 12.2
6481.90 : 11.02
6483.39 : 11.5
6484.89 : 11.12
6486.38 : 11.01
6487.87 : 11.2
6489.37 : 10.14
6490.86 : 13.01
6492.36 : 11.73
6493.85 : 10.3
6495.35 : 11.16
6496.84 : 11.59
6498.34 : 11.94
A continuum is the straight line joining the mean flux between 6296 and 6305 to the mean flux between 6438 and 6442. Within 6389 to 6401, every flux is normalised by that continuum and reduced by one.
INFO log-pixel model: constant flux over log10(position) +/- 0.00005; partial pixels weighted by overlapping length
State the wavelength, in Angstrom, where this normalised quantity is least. 6395.91 Angstrom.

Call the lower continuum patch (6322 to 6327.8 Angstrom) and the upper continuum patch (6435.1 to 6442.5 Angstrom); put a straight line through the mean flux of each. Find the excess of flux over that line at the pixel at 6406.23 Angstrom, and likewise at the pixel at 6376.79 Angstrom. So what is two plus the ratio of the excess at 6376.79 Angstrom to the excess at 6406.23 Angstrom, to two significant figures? 2.7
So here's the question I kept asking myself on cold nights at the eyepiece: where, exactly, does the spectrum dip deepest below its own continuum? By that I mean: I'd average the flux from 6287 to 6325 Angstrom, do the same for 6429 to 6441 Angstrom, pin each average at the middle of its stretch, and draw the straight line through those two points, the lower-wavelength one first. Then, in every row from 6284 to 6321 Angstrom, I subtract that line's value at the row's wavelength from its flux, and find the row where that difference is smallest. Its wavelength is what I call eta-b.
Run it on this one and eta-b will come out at 6286.40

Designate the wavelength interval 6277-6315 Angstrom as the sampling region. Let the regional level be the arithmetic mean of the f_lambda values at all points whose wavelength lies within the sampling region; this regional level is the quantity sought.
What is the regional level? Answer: 11.20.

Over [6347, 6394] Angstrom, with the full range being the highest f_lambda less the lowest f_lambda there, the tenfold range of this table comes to 42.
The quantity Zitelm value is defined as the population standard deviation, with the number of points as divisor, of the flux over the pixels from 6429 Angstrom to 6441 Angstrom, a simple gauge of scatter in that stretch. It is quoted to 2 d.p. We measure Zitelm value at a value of 0.43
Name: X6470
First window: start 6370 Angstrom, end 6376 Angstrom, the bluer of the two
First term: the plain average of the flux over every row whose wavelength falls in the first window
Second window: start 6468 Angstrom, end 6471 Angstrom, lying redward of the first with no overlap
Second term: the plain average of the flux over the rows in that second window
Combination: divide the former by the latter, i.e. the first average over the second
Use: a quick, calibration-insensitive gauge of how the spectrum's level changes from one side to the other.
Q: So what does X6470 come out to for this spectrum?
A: 1.03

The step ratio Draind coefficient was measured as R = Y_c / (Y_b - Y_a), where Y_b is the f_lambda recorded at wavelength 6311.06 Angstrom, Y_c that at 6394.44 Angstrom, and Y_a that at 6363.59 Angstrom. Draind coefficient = -35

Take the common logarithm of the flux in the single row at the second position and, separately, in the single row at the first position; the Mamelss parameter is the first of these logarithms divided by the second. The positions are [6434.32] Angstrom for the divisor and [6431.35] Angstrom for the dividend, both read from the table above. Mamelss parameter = 0.98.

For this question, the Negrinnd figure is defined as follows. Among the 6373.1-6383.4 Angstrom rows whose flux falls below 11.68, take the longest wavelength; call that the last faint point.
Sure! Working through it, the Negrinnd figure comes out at 6382.67 Angstrom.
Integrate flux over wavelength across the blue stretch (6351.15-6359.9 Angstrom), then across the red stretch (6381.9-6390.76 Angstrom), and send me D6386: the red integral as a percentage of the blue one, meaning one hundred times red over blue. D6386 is 107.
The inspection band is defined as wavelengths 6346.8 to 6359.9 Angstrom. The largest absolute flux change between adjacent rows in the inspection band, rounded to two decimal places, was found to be 1.03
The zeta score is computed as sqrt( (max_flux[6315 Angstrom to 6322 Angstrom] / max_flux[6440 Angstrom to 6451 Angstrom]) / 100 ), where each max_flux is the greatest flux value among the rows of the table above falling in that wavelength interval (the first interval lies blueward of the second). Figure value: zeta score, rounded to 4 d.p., 0.0969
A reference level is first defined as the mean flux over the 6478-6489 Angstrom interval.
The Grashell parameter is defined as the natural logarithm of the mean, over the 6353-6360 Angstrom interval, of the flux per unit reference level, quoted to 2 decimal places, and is -0.02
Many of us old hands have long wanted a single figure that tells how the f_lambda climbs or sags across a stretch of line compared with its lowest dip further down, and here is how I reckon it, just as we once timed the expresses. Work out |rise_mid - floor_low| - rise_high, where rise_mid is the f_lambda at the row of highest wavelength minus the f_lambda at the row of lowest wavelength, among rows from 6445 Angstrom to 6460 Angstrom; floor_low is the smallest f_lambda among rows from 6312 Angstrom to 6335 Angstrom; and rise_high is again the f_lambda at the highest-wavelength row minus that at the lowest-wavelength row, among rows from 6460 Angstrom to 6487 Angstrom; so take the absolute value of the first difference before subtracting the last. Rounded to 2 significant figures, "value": 9.0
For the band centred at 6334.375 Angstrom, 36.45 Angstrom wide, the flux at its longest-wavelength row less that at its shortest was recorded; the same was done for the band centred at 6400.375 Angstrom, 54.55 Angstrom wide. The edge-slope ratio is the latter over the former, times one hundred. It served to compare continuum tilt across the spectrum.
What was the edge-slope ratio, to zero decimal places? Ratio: -145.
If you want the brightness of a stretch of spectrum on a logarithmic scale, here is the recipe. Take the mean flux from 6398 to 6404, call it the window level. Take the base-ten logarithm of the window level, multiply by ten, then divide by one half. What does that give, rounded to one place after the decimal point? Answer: 21.3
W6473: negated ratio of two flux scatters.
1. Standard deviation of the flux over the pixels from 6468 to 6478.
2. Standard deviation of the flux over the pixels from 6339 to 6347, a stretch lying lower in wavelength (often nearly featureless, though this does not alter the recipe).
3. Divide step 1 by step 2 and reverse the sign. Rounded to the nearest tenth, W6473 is -1.2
